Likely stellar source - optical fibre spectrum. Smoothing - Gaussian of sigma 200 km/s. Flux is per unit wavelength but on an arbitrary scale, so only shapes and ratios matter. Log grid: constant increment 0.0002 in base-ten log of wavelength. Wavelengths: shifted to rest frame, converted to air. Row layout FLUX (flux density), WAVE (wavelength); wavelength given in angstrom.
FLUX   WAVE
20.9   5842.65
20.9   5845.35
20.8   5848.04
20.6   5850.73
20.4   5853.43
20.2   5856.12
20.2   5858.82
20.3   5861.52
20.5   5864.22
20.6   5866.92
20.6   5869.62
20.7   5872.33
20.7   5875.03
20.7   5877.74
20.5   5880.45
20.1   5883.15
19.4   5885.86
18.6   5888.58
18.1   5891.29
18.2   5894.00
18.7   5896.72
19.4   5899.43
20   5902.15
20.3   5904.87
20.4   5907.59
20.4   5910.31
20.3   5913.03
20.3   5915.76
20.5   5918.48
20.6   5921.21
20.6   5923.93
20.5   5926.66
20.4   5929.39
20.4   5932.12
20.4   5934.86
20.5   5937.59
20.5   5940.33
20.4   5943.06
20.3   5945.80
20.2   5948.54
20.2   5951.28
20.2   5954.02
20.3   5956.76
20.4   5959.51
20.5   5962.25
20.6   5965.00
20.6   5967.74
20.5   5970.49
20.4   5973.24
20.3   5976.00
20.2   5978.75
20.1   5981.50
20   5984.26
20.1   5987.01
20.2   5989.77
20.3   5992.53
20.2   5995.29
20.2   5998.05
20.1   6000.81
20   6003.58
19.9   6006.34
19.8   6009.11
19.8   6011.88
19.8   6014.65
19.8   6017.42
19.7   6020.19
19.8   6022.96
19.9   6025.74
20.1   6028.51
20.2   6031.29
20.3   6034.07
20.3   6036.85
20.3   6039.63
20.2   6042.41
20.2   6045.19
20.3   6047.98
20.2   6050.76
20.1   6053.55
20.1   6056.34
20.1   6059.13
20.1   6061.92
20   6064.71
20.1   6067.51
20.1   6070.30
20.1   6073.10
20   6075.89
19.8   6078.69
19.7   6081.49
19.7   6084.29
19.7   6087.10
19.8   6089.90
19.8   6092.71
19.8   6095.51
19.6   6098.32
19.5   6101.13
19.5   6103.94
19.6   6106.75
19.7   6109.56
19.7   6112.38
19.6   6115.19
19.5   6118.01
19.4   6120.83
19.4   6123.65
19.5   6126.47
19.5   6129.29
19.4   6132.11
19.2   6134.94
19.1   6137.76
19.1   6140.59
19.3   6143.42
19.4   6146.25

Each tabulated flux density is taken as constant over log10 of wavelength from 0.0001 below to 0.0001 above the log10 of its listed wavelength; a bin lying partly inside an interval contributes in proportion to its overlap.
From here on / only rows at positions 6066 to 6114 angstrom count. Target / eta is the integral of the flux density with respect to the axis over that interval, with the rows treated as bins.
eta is 949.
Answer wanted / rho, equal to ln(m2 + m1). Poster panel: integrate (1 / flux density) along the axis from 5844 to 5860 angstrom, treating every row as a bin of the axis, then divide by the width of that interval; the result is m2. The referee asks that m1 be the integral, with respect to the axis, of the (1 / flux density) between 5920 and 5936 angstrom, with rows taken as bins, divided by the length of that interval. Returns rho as -2.33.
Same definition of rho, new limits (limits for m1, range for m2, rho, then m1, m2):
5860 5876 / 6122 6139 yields -2.30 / 0.0486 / 0.0517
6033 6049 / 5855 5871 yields -2.32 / 0.0493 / 0.0490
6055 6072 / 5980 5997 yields -2.31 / 0.0498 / 0.0496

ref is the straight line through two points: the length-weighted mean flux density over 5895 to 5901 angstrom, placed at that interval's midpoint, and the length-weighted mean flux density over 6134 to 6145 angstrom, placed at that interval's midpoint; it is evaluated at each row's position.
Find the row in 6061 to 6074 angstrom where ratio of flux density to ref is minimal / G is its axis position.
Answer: 6064.71 angstrom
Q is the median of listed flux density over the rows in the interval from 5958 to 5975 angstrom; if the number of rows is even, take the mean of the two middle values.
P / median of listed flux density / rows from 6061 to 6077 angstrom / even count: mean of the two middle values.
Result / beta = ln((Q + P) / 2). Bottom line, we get 3.01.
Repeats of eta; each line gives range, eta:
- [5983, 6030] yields 939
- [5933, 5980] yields 958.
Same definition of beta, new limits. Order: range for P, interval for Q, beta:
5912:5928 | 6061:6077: 3.01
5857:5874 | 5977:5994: 3.01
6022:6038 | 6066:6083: 3.00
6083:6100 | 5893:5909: 2.98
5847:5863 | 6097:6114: 2.99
